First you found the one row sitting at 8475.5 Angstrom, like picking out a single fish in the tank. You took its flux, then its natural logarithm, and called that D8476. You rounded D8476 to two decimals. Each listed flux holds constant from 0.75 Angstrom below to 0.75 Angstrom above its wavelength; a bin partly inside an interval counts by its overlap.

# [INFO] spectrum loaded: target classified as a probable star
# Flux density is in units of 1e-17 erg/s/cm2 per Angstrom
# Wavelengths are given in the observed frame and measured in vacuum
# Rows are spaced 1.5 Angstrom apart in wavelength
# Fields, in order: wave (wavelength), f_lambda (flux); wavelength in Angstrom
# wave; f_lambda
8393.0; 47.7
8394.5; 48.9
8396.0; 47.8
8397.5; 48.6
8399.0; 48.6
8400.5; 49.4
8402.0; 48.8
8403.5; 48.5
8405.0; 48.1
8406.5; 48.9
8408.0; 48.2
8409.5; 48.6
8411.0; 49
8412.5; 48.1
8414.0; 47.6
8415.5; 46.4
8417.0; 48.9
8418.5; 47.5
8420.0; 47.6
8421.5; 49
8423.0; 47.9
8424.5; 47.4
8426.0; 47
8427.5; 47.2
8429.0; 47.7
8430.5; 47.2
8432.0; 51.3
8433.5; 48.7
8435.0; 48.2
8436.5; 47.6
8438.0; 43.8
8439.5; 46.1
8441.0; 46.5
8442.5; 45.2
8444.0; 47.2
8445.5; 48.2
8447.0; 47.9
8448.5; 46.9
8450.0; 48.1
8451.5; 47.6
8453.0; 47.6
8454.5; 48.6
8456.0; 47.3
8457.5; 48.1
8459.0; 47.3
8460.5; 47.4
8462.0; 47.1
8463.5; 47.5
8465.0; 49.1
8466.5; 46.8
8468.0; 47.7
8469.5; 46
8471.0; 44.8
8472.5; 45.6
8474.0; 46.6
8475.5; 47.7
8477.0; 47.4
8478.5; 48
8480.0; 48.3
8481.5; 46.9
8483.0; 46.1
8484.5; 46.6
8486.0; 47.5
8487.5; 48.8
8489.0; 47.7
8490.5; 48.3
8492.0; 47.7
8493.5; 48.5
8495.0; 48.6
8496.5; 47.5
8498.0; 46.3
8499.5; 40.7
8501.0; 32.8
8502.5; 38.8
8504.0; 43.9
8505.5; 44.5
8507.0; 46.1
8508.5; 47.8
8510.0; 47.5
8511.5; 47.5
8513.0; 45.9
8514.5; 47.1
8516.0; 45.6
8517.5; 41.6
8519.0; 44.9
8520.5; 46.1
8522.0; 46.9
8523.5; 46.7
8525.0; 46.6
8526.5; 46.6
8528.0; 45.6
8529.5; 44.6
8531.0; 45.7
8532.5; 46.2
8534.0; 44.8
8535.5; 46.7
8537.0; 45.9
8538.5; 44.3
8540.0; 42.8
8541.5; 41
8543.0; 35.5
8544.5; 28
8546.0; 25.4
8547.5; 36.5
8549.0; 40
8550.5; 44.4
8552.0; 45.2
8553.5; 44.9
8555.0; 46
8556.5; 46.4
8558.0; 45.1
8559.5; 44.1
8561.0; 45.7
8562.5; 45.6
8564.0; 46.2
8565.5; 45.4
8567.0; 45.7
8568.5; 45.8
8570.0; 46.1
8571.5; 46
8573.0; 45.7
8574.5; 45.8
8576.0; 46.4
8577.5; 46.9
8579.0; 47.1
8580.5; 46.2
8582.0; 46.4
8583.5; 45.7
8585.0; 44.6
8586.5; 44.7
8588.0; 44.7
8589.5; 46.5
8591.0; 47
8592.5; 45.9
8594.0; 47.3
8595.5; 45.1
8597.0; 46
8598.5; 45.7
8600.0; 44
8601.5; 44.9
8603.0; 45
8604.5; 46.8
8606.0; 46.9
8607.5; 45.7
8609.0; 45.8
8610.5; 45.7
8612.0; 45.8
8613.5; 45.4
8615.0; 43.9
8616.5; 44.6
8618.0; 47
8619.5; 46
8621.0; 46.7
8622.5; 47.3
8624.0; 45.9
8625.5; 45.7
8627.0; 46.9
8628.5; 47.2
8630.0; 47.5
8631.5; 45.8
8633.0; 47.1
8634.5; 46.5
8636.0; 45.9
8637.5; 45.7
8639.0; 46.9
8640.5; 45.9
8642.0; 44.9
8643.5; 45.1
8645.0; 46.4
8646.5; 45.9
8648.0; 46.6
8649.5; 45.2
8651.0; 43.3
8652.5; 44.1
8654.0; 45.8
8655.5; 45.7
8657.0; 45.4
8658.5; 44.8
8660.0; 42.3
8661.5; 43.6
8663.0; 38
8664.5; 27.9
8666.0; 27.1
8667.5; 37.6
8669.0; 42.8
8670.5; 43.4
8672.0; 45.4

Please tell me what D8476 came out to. 3.86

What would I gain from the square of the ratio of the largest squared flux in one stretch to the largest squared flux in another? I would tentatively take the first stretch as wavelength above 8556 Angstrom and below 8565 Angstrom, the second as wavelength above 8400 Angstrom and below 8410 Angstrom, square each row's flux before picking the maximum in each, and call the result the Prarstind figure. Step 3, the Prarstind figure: 0.78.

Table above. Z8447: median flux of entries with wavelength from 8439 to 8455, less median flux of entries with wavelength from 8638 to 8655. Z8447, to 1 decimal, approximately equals 1.8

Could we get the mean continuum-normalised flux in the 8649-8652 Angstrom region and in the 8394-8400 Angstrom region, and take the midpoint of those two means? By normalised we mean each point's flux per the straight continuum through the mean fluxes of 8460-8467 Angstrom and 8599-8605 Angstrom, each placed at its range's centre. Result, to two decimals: 1.00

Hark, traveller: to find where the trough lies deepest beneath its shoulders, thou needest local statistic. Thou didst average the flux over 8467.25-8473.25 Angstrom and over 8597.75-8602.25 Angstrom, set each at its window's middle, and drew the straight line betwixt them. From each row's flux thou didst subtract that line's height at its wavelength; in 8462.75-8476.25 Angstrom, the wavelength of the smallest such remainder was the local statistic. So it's 8471.0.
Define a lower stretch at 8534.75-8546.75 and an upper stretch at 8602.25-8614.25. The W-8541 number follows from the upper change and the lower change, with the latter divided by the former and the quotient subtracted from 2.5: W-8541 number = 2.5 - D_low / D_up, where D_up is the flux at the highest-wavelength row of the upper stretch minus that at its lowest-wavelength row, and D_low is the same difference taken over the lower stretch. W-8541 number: 56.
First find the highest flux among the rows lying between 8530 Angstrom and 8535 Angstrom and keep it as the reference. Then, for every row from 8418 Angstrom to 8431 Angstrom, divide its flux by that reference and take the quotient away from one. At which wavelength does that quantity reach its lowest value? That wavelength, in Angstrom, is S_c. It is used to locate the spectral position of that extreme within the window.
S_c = 8421.5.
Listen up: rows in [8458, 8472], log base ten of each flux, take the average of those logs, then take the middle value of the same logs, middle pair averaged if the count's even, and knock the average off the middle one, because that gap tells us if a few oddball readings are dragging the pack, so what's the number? 0.002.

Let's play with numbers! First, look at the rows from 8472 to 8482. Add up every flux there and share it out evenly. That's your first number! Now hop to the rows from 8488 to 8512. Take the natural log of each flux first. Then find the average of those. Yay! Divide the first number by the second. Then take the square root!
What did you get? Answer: 3.52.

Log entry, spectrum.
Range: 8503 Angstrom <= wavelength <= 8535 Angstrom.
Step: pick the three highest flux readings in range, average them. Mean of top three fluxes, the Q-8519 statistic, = 47.6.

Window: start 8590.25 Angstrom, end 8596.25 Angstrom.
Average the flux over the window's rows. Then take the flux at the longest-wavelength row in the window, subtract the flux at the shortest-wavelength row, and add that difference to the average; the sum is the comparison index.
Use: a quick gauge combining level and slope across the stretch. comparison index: 44.4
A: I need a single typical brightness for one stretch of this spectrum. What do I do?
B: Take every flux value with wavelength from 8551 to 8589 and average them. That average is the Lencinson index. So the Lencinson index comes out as 45.7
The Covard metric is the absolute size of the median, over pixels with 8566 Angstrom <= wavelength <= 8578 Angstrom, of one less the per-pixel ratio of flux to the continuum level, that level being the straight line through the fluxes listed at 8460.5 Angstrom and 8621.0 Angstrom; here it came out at 0.022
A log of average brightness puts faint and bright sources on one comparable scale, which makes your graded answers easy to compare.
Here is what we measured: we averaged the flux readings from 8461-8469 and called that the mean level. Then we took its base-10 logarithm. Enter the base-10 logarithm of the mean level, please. 1.68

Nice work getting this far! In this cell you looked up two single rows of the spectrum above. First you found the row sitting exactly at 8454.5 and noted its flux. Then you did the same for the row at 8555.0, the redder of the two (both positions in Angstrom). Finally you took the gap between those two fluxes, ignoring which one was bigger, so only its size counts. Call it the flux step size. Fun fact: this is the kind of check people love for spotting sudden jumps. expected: 2.6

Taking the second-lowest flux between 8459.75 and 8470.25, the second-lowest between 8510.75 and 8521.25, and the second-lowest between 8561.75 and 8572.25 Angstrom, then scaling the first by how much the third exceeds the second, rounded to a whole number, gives 33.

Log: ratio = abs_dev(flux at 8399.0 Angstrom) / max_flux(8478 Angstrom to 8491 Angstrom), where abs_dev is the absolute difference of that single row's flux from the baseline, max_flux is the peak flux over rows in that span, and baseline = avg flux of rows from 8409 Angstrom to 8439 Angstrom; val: 0.016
